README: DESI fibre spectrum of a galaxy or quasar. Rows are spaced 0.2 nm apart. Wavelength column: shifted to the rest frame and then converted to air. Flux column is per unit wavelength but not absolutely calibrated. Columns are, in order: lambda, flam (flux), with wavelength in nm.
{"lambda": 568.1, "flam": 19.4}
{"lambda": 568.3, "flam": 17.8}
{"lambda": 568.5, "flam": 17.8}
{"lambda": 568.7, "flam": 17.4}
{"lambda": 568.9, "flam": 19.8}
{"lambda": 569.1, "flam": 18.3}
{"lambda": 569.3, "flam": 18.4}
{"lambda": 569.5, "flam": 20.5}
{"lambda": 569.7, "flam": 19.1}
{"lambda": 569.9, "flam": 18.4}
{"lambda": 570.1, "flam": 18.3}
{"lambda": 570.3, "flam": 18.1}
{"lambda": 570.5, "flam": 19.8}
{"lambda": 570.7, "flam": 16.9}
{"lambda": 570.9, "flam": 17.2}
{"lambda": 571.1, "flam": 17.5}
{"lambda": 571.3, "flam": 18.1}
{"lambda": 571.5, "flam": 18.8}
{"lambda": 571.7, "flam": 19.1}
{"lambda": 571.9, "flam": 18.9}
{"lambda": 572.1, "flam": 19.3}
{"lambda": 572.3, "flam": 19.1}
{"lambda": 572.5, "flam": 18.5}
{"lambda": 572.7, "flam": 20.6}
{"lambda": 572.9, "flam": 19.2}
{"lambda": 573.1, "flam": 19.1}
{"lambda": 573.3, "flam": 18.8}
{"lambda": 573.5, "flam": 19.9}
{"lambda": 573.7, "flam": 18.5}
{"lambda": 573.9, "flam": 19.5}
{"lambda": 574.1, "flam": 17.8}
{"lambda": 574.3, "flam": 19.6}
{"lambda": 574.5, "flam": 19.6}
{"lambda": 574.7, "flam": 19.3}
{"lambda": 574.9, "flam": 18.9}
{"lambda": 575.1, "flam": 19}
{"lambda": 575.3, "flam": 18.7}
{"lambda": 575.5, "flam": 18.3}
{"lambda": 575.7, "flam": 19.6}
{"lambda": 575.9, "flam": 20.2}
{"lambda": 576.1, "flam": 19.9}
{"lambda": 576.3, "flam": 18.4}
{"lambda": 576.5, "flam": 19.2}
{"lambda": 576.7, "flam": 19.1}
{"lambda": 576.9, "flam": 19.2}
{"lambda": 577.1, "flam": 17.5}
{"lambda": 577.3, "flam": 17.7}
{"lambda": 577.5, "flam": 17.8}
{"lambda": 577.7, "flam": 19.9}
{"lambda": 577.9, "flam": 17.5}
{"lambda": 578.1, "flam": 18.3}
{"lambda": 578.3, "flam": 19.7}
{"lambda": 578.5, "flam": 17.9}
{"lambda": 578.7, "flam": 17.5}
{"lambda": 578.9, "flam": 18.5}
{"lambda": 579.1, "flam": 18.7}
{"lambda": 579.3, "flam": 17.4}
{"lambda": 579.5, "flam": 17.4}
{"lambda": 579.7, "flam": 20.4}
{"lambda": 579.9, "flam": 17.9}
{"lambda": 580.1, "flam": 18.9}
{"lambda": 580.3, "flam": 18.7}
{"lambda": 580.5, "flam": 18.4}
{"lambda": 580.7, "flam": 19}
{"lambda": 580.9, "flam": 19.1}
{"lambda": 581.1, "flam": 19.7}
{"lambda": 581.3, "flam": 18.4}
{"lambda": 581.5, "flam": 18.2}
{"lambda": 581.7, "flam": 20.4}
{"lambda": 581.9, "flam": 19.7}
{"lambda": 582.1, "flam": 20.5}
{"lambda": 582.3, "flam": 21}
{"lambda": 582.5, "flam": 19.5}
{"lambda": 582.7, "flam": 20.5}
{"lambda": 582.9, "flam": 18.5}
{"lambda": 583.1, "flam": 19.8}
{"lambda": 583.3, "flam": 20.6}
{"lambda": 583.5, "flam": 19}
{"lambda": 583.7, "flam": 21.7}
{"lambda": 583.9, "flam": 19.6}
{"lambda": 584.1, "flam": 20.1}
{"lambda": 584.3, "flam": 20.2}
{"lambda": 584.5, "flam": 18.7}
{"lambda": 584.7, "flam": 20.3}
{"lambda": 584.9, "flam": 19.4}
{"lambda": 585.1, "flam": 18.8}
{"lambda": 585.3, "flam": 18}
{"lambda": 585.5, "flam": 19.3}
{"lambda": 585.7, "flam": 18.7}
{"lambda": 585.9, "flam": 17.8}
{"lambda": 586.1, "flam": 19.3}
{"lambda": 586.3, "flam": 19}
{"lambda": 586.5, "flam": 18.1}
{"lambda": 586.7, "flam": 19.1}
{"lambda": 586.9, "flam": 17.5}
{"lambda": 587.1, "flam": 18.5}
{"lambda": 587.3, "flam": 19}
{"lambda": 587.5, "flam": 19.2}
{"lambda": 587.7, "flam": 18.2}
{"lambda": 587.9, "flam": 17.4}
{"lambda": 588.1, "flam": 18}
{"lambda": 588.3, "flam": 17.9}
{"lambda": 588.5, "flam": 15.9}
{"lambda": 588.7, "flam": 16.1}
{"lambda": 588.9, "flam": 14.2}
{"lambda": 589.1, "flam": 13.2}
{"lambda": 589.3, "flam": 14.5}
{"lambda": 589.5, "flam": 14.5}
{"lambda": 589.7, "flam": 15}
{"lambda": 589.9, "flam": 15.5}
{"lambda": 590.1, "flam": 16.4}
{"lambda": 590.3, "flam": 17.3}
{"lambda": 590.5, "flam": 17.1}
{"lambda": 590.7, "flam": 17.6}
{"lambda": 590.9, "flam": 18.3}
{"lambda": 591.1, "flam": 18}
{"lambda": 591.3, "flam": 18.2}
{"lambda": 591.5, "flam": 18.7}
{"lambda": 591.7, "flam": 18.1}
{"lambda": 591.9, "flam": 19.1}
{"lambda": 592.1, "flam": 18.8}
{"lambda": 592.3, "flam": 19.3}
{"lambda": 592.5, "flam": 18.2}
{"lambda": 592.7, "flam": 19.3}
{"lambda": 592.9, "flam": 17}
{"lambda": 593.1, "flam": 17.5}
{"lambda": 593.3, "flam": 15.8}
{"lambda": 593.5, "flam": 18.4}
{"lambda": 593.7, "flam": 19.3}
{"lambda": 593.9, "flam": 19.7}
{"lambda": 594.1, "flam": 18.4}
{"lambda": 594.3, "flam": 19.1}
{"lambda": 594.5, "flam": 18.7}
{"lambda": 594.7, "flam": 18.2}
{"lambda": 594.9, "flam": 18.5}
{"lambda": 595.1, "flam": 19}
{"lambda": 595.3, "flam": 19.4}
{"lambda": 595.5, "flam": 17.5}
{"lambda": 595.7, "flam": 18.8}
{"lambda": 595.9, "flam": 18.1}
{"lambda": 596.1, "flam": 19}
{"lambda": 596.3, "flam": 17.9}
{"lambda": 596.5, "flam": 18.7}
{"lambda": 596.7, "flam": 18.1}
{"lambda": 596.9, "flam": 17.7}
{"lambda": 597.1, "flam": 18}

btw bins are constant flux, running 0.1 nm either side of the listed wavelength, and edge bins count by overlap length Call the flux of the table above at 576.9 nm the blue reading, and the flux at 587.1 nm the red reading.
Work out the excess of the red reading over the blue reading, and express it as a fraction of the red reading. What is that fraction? -0.04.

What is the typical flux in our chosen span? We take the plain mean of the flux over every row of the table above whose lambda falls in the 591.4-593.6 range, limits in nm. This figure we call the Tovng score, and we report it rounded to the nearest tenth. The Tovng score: 18.2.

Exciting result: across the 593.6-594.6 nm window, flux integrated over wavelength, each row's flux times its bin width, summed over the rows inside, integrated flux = 19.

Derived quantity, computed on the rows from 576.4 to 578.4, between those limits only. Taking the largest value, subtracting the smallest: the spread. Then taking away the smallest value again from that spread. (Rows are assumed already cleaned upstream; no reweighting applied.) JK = -15.1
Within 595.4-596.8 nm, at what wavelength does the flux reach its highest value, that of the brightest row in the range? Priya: 596.1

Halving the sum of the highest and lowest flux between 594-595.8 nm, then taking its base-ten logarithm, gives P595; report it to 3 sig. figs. 1.27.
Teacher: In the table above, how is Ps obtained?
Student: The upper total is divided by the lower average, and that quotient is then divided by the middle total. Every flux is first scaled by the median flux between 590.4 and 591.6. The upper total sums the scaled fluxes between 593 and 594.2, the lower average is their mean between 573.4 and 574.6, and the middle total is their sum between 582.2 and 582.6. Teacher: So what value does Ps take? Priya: 2.5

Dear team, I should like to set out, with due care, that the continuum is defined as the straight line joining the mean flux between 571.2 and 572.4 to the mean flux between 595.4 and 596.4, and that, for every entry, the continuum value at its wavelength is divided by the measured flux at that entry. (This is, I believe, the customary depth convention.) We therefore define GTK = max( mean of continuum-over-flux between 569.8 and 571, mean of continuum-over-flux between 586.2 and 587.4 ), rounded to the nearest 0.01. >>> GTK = 1.05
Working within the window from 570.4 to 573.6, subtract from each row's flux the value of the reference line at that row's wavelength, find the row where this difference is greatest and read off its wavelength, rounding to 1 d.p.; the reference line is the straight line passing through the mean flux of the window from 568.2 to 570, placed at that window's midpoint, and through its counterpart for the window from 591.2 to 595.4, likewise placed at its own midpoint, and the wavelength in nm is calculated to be 572.7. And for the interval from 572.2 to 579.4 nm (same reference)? 572.7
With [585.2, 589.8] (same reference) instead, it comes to 586.1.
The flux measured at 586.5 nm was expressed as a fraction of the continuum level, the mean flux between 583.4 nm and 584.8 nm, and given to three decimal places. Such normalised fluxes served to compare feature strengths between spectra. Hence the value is 0.908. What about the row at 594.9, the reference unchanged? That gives 0.928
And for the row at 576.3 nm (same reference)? 0.923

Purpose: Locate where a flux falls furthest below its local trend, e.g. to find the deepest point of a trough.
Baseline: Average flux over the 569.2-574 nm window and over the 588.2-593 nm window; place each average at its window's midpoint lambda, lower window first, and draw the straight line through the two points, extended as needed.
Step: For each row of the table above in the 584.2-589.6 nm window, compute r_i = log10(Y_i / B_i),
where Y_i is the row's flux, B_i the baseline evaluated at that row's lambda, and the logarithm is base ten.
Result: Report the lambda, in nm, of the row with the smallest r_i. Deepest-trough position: 589.1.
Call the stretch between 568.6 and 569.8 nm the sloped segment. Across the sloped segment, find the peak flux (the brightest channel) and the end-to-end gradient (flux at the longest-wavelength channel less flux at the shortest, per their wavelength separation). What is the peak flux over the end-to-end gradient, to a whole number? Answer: 12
